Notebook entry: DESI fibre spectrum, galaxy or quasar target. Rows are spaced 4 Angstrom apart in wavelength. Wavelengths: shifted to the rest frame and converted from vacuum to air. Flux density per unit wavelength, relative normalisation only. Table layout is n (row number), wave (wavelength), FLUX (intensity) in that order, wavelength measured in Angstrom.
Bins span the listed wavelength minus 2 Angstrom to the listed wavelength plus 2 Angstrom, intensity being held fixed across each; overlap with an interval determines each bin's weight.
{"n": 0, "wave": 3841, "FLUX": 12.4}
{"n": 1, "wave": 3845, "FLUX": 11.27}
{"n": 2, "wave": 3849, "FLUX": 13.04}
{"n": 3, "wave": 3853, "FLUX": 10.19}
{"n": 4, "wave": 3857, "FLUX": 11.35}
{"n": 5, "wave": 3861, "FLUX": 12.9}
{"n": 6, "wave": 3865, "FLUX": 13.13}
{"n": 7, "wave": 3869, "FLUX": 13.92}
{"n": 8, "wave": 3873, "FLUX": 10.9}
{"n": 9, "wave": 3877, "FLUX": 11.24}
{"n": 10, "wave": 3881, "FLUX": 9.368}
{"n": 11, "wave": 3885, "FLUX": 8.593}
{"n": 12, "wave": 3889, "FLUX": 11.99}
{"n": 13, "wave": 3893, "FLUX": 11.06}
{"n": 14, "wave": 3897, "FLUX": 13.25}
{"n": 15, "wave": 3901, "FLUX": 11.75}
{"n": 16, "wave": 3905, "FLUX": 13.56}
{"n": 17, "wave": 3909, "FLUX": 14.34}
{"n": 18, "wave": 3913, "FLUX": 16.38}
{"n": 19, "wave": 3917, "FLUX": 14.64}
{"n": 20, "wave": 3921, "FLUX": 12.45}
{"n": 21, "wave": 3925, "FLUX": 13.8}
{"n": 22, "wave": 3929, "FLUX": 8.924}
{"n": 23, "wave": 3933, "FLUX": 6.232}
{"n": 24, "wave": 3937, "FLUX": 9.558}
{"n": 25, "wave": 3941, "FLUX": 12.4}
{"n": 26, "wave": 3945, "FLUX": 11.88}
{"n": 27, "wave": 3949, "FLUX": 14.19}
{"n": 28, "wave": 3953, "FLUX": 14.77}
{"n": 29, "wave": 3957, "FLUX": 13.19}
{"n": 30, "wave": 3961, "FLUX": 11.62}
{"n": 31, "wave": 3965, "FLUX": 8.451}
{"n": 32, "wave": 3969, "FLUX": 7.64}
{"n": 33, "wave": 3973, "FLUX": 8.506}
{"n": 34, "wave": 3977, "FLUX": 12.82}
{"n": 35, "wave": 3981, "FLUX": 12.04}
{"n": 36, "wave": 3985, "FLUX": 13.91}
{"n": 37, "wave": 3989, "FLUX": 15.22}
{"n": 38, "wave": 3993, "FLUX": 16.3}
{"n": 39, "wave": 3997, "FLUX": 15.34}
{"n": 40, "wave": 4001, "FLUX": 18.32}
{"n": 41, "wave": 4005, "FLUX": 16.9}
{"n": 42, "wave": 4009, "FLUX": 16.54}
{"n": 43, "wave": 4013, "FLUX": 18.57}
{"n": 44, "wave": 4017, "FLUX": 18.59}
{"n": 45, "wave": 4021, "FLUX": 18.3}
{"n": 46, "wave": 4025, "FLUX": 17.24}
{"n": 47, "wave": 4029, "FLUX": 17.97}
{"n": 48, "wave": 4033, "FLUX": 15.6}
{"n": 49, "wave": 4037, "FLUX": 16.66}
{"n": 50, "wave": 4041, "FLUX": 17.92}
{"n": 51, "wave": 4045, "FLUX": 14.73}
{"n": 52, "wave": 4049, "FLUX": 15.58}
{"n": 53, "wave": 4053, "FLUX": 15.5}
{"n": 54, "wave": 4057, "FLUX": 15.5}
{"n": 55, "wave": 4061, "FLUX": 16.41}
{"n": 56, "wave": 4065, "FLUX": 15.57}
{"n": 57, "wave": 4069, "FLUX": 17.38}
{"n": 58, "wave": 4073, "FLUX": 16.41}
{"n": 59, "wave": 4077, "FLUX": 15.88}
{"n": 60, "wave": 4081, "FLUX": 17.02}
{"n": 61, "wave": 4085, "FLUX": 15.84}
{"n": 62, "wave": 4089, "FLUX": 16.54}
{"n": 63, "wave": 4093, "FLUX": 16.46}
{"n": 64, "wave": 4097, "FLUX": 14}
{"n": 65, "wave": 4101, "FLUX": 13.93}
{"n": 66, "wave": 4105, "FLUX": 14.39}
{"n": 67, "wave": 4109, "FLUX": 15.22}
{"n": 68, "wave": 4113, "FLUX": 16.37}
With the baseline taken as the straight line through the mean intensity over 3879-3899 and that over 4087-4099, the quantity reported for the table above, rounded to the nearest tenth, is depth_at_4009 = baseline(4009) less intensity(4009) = -2.9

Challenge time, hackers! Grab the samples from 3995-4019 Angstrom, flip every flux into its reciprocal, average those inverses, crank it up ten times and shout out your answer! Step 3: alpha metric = 0.58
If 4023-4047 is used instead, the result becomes 0.60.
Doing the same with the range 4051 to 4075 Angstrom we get 0.62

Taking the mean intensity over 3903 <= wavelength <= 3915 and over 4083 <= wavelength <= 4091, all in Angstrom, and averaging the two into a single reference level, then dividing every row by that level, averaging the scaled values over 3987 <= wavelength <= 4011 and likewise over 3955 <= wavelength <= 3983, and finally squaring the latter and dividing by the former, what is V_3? 0.44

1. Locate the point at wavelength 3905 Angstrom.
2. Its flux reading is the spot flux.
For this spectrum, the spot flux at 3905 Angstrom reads 13.56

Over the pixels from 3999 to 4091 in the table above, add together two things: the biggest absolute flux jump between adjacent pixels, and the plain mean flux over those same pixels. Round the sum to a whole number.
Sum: 20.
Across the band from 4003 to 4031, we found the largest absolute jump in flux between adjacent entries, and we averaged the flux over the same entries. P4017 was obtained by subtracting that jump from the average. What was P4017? 15.7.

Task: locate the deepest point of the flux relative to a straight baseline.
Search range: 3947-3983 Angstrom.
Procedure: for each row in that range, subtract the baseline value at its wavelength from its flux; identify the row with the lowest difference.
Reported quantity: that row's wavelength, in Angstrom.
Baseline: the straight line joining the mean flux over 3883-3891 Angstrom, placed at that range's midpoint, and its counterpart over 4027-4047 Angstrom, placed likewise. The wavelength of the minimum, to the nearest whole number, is 3969 Angstrom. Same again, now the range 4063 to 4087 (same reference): 4085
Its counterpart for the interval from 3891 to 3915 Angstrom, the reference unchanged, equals 3893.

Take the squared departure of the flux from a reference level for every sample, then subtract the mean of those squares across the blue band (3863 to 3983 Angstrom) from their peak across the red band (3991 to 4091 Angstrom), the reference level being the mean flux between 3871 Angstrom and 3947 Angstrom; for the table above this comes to 41.8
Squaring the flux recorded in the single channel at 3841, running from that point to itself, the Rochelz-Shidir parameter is 154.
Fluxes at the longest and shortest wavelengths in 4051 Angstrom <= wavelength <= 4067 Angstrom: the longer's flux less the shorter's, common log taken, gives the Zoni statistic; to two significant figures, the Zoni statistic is -1.2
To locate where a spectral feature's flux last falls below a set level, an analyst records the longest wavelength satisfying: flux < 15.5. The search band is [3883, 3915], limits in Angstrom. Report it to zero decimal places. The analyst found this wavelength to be 3909 Angstrom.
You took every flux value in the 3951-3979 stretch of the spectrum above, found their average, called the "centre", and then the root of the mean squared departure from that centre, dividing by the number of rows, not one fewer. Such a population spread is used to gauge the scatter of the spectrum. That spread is 2.6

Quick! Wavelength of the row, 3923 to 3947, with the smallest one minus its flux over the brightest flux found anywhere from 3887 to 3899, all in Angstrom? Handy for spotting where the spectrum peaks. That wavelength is 3925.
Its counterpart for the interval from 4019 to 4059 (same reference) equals 4021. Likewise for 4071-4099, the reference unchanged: 4081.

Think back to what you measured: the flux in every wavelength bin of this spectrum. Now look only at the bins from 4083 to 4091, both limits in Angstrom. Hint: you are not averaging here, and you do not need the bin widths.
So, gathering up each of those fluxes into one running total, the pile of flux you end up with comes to 32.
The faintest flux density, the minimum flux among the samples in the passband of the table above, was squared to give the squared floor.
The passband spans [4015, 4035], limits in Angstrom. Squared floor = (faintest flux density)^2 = 243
